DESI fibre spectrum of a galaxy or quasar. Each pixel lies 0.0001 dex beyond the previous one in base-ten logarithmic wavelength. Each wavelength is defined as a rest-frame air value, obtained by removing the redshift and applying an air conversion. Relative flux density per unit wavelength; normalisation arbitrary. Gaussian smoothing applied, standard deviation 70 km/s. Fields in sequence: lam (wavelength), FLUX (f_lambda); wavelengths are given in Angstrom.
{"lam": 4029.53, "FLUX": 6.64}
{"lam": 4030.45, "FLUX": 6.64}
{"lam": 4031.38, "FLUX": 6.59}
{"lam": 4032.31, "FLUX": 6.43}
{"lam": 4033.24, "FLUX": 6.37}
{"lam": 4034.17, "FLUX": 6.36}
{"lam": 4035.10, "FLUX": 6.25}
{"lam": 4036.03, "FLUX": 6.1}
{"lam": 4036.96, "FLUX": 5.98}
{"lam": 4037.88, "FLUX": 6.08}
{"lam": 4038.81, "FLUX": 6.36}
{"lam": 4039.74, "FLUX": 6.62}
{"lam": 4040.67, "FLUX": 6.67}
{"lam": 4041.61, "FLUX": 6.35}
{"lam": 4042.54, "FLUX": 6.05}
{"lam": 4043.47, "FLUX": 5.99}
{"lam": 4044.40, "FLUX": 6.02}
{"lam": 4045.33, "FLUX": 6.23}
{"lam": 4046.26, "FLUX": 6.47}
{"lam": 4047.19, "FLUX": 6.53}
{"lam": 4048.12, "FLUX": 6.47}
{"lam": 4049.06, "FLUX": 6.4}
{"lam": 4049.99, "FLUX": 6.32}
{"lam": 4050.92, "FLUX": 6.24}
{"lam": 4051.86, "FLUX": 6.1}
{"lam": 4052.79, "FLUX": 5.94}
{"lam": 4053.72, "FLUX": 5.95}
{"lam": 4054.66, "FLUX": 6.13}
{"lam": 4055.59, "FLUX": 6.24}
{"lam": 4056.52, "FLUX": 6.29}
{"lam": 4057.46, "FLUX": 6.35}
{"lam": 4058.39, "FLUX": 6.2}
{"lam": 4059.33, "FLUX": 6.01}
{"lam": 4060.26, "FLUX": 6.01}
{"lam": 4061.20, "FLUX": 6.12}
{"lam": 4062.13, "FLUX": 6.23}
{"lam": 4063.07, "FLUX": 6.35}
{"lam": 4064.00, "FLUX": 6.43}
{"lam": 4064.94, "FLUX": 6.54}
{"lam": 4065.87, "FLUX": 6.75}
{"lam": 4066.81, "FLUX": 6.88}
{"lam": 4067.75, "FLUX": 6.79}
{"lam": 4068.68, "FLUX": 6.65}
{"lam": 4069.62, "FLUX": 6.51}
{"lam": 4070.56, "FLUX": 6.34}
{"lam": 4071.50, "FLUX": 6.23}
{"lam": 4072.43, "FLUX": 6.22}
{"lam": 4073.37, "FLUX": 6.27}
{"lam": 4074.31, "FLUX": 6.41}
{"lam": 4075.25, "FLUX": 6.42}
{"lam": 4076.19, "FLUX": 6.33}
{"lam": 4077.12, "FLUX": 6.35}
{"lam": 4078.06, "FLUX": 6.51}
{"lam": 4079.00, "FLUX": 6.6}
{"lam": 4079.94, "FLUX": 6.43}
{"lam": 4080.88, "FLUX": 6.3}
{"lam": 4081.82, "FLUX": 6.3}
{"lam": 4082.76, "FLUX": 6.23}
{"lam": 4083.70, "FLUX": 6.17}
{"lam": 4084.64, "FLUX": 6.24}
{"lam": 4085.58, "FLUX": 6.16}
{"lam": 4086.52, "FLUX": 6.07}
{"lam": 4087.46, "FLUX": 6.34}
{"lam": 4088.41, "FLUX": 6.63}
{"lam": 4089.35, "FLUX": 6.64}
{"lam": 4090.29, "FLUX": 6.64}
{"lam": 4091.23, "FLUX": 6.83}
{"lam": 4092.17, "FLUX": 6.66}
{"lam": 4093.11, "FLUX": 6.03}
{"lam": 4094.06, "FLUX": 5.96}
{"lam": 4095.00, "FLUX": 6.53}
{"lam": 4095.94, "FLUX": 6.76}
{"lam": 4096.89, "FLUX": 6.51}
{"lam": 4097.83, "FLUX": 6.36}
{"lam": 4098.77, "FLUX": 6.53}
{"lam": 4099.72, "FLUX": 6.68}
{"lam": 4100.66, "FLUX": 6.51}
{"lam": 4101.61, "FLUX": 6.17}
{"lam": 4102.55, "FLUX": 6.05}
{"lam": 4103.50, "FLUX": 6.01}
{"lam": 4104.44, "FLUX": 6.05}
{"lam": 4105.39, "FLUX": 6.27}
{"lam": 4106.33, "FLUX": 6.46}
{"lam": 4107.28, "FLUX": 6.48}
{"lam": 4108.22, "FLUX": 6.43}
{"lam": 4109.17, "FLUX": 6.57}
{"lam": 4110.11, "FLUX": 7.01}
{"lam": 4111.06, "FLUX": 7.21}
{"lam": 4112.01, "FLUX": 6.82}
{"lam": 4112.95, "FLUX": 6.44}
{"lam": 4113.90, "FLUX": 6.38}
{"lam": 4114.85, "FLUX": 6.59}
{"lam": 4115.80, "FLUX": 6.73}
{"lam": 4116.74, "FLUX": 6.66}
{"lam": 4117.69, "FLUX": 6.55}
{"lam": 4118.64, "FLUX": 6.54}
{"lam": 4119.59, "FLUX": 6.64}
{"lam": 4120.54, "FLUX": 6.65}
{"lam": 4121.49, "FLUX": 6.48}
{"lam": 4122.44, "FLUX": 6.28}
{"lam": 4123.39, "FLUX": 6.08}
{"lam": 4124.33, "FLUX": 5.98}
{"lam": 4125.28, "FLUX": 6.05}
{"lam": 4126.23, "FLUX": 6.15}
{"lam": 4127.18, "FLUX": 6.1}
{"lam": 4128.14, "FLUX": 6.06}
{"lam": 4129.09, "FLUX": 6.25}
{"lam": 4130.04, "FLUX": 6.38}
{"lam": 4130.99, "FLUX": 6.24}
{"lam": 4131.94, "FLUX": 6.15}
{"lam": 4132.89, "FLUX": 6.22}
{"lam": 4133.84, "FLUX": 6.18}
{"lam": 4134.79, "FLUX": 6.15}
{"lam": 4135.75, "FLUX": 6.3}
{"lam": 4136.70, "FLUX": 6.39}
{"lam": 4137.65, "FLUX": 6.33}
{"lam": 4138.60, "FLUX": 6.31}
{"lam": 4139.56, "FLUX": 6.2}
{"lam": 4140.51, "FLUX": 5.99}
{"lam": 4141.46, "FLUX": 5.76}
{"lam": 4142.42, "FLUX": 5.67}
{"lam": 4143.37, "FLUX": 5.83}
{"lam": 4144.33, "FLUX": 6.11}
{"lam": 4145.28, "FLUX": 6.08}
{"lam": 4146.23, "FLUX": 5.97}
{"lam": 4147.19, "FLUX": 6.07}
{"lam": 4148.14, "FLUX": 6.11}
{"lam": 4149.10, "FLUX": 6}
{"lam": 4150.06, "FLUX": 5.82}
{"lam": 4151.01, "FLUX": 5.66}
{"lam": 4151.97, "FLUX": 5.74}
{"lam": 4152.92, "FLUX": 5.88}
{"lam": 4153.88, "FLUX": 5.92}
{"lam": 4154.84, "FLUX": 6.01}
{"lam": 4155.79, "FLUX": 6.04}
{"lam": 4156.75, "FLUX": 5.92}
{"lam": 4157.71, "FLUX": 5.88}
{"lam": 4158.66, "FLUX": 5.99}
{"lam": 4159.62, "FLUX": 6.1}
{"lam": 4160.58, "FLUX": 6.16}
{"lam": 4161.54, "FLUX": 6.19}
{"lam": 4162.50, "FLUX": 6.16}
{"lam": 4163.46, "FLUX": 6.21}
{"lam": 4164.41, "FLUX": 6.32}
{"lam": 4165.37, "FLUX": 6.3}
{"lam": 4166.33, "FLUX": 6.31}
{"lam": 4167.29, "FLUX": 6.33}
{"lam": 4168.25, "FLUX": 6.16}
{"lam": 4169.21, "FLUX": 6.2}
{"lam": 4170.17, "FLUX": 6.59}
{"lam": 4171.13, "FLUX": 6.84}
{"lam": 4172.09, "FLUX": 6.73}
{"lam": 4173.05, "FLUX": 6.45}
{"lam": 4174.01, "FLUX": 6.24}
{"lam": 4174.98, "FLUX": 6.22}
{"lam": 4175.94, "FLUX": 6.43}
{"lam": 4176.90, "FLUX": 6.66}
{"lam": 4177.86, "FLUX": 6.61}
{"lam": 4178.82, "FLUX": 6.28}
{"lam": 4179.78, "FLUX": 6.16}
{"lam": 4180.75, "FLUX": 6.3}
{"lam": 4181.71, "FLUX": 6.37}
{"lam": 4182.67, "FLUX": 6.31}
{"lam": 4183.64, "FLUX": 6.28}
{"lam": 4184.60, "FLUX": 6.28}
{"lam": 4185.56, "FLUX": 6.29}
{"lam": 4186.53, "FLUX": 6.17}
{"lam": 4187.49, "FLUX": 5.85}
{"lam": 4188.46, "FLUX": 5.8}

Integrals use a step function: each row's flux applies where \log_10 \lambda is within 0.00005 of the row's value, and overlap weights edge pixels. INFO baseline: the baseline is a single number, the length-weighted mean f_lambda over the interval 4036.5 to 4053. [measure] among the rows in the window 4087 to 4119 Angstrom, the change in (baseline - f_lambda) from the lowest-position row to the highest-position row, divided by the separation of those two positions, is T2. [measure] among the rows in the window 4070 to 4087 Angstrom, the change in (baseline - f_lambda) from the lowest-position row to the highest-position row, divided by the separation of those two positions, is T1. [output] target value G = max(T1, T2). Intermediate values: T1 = 0.02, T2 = -0.01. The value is 0.02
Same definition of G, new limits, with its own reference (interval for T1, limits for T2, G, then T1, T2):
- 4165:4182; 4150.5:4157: 0.00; 0.00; -0.05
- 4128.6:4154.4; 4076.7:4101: 0.01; 0.01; -0.01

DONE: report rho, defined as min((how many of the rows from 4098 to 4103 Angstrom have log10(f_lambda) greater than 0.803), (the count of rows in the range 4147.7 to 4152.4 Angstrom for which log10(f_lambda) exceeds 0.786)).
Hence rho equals 1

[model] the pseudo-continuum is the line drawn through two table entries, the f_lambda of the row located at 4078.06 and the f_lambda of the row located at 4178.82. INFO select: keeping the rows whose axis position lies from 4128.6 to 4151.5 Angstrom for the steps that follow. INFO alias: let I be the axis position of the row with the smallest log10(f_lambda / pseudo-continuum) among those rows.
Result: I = 4142.42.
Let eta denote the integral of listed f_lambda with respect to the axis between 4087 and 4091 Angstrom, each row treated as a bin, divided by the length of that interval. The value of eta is 6.57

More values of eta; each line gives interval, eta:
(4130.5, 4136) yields 6.20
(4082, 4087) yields 6.19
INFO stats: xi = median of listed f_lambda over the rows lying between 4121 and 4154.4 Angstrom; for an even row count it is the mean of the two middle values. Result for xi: 6.10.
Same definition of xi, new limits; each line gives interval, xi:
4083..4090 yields 6.24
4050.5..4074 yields 6.24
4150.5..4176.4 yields 6.19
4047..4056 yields 6.24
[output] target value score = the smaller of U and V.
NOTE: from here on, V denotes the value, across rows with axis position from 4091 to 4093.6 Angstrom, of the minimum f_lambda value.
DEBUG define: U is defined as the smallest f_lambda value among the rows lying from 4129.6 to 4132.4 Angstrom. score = 6.0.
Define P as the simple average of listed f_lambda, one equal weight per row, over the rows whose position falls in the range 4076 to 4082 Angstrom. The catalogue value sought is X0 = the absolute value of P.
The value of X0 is 6.40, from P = 6.4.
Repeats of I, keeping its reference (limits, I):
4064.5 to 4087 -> 4086.52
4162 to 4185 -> 4162.50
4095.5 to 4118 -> 4103.50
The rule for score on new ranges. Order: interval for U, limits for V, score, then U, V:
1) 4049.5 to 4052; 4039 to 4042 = 6.1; 6.1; 6.35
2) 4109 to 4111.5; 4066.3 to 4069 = 6.6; 6.57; 6.65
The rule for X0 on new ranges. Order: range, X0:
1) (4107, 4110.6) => 6.62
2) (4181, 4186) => 6.31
